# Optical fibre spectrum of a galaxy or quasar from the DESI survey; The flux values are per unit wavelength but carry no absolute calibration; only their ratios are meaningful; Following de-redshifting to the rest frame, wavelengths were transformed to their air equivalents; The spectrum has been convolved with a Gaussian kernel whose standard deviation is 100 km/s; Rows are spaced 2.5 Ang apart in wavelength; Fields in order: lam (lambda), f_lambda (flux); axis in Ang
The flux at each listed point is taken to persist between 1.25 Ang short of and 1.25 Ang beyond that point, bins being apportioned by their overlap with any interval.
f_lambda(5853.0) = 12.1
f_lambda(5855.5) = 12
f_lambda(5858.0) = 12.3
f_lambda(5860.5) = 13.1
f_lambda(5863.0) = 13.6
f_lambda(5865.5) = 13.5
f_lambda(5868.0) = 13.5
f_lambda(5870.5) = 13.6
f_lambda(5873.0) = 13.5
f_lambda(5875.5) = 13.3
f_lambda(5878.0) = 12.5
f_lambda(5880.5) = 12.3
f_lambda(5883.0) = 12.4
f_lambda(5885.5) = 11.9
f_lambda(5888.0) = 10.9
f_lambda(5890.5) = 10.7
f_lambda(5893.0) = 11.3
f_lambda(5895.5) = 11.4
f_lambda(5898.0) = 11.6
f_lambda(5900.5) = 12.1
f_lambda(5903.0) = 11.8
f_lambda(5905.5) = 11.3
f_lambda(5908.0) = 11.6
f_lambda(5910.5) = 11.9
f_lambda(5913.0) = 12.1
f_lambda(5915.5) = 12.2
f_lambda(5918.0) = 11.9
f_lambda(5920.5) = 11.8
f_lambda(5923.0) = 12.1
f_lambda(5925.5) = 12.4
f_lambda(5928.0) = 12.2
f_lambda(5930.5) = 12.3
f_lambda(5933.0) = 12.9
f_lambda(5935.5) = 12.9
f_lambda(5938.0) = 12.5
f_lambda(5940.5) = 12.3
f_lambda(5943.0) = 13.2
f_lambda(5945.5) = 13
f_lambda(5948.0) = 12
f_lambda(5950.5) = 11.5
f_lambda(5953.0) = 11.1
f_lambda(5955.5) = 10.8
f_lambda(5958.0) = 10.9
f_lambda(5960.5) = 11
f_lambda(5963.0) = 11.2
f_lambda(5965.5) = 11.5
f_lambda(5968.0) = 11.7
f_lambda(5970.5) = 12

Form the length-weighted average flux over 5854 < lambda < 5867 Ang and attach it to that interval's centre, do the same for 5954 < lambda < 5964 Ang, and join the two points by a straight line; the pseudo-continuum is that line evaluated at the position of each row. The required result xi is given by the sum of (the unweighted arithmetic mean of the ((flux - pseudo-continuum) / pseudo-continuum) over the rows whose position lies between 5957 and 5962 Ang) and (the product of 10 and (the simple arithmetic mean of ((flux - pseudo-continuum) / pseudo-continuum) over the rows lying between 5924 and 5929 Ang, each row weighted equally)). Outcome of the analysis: 0.60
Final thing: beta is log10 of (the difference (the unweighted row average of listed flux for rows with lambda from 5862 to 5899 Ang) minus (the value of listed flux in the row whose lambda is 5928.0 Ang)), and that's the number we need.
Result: -0.70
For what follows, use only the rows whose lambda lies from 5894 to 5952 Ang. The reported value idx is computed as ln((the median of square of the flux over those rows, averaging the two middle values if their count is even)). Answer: 4.99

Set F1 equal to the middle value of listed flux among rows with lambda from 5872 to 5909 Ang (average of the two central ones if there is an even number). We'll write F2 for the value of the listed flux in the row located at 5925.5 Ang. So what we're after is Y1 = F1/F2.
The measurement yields 0.95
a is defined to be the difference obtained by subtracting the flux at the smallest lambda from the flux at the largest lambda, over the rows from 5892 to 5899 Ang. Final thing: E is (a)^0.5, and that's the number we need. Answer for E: 0.5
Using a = 0.3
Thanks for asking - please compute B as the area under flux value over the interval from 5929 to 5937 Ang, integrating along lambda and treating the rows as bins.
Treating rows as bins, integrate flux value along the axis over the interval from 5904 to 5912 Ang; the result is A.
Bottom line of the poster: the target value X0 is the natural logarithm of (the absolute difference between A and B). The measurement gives 2.1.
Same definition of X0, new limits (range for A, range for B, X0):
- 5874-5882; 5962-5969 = 3.1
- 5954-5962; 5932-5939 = 0.7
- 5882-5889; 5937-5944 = 1.9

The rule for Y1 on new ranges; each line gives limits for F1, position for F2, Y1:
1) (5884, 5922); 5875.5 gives 0.89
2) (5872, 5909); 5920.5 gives 1.00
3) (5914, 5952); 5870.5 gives 0.90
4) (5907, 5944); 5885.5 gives 1.03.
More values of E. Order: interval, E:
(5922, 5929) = 0.3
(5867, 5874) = 0.0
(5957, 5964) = 0.5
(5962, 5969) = 0.7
